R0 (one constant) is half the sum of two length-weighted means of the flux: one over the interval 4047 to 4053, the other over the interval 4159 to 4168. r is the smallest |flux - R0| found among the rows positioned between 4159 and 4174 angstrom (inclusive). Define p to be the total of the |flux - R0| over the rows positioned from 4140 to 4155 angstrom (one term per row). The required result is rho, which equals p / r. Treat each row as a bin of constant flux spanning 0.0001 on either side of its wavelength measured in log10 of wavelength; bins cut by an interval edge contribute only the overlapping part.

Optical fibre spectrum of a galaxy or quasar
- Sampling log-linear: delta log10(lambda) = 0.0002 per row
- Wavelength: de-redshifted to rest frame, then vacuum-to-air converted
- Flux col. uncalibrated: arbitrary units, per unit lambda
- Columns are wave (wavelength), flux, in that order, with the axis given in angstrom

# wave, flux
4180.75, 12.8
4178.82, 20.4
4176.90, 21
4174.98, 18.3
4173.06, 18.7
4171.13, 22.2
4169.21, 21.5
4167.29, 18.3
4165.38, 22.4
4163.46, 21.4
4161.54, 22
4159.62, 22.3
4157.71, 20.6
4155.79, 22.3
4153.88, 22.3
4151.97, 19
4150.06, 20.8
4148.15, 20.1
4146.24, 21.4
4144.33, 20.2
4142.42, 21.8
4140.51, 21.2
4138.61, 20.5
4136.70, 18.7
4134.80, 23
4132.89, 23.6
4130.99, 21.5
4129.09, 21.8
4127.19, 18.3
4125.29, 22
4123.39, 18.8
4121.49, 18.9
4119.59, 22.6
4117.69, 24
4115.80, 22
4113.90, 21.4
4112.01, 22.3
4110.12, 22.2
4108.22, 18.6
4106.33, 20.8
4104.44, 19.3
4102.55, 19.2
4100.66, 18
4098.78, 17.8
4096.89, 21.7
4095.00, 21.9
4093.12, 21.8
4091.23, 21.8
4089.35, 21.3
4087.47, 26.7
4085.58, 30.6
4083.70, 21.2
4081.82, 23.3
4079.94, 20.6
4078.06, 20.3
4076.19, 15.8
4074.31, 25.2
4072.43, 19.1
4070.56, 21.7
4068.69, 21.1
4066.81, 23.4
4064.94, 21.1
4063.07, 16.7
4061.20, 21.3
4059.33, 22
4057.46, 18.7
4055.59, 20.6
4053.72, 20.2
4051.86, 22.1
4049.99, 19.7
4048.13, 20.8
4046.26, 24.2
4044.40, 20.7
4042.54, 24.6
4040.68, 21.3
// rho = 25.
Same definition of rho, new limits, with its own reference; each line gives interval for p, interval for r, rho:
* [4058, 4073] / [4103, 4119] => 39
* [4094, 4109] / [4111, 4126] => 55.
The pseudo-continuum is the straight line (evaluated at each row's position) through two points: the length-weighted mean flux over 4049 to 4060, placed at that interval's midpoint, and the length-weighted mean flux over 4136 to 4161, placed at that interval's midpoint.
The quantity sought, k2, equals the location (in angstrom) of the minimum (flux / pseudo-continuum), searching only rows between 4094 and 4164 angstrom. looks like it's 4098.78 angstrom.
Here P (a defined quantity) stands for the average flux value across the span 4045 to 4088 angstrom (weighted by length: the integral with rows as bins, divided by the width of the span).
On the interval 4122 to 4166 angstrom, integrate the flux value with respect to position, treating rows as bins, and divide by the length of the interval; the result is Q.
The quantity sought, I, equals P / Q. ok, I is 1.02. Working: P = 21.5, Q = 21.1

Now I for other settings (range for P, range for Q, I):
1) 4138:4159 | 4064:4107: 0.98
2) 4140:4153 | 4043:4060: 0.98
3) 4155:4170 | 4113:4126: 1.00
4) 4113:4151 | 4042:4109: 1.00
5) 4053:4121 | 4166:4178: 1.06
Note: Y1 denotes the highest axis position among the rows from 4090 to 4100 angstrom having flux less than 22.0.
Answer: 4098.78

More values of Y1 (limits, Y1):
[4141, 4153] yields 4151.97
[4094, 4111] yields 4108.22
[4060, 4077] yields 4076.19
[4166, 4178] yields 4176.90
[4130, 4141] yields 4140.51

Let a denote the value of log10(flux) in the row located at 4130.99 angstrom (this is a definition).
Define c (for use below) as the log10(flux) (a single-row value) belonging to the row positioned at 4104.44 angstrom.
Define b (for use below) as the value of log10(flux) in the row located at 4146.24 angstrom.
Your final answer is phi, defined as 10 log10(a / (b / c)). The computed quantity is 1.10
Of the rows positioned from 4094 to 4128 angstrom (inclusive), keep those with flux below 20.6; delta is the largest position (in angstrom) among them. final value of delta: 4127.19 angstrom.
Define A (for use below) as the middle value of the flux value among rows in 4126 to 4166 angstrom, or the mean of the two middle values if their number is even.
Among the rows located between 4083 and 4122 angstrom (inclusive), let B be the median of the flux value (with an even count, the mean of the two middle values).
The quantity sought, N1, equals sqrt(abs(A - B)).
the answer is 0.55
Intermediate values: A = 21.4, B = 21.7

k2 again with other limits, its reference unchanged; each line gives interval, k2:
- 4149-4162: 4151.97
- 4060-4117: 4076.19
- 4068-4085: 4076.19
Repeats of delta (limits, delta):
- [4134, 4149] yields 4148.15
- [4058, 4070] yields 4063.07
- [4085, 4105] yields 4104.44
